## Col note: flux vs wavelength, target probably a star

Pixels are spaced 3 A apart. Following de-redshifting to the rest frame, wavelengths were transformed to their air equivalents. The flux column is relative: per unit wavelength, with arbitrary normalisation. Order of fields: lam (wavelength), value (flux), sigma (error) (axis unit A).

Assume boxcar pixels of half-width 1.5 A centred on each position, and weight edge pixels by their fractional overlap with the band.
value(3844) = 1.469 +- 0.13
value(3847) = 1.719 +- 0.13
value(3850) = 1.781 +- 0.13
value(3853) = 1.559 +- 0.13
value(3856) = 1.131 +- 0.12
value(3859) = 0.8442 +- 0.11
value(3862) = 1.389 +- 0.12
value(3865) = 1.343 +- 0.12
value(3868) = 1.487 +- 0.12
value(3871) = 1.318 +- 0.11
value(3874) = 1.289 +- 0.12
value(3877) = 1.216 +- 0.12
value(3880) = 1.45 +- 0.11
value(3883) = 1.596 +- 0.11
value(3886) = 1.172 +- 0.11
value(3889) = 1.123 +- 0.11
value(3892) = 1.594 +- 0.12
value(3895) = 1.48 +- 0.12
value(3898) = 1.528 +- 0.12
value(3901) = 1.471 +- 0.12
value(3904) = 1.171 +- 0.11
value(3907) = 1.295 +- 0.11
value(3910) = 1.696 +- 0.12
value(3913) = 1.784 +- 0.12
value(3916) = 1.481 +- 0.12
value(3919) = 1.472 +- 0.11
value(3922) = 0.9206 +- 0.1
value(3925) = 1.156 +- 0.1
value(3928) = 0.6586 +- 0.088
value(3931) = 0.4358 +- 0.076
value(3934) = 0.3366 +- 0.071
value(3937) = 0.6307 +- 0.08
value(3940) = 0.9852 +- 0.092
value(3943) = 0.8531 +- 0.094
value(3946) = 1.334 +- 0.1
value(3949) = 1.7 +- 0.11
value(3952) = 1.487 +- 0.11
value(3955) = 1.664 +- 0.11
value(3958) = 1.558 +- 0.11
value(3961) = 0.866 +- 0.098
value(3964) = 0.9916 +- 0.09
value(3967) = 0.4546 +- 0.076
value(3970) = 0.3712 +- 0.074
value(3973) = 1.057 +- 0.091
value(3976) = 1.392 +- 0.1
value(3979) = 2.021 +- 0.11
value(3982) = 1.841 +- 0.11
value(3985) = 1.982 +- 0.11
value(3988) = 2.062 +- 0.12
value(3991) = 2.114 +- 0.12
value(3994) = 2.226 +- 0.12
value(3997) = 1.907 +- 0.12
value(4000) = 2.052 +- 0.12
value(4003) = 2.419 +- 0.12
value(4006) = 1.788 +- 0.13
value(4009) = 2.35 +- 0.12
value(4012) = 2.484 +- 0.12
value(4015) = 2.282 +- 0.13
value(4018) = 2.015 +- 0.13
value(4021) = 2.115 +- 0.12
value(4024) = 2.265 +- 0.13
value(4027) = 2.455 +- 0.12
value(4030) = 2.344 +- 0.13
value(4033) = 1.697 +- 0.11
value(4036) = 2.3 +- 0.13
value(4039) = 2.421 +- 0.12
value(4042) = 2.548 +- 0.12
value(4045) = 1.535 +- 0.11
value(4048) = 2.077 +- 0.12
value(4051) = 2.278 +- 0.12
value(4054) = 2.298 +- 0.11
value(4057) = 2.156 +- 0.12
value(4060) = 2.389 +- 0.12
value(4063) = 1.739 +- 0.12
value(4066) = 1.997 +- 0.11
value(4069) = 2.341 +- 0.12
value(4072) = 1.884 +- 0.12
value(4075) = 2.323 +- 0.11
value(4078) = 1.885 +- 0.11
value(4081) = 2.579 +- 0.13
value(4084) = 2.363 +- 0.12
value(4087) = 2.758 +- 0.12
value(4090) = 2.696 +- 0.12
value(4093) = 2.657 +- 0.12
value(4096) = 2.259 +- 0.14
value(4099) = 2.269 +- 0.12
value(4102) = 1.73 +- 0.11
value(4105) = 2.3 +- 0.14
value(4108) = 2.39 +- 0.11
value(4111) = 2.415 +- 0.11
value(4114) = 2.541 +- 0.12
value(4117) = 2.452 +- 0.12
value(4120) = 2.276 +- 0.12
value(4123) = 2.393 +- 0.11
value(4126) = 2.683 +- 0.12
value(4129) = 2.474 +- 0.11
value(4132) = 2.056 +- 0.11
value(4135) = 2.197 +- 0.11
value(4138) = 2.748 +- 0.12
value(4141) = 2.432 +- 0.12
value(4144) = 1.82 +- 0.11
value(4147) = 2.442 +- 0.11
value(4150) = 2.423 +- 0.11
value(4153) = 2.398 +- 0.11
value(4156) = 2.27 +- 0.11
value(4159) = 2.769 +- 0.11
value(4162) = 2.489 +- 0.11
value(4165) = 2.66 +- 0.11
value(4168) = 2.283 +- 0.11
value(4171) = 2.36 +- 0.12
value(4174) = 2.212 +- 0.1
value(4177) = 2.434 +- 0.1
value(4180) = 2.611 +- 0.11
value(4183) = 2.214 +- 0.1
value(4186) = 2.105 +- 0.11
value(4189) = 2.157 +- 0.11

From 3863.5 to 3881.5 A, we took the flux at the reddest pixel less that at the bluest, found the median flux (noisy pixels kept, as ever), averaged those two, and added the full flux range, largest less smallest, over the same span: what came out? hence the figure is 0.99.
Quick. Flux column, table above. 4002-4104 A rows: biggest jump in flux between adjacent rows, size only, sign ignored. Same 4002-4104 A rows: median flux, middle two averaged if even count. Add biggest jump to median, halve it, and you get 1.65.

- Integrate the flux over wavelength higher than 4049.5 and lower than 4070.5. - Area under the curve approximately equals 46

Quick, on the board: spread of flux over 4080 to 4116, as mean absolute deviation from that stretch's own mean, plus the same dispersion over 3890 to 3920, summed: 0.32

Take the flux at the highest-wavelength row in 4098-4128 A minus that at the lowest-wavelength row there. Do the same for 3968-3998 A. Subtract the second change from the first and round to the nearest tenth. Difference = -1.1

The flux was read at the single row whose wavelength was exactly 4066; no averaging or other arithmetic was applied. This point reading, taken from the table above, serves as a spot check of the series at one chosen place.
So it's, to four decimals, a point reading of 1.9970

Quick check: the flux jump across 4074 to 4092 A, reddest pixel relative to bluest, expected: 0.4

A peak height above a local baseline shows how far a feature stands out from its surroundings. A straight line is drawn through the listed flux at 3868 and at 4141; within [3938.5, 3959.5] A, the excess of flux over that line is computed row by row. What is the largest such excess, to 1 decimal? -0.1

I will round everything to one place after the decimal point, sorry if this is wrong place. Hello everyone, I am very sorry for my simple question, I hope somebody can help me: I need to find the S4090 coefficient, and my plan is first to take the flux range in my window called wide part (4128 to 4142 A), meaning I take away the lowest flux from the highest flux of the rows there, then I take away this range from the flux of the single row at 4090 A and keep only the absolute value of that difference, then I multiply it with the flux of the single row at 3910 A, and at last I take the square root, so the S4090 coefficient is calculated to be 1.8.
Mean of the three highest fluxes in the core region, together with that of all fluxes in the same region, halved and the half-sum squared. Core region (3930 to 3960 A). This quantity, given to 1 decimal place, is 1.9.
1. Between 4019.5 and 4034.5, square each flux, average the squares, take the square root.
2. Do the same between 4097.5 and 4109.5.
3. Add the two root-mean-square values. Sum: 4.4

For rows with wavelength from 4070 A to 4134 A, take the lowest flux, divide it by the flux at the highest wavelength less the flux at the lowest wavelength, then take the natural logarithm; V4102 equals 2.3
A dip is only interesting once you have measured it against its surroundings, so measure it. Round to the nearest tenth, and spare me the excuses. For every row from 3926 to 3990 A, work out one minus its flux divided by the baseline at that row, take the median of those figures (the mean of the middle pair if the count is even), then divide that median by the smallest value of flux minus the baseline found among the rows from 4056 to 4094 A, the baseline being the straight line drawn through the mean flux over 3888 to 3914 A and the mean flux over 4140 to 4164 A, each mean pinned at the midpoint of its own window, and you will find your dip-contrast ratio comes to -1.2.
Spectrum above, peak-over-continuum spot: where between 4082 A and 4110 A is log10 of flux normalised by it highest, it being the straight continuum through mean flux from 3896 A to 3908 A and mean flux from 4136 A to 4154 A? 4087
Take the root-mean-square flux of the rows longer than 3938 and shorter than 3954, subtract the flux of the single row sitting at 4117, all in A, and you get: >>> -1.1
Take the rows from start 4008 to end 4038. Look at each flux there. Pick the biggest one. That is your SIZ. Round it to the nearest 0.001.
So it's 2.484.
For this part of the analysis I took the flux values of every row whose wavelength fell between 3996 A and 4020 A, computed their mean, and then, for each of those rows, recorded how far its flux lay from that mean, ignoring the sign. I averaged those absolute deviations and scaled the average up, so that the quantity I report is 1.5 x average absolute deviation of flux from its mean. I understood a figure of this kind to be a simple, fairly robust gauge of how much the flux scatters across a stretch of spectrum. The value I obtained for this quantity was 0.33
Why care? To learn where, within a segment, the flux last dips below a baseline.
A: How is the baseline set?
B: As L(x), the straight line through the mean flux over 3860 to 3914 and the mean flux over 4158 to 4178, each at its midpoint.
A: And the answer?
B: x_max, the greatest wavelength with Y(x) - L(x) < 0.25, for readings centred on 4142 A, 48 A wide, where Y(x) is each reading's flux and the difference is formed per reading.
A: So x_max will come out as 4165 A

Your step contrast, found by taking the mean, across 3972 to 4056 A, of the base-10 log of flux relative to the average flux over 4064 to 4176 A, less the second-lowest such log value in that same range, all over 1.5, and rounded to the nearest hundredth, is 0.11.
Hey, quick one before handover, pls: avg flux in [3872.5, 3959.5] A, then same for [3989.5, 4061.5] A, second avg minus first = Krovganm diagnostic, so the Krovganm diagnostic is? 0.93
